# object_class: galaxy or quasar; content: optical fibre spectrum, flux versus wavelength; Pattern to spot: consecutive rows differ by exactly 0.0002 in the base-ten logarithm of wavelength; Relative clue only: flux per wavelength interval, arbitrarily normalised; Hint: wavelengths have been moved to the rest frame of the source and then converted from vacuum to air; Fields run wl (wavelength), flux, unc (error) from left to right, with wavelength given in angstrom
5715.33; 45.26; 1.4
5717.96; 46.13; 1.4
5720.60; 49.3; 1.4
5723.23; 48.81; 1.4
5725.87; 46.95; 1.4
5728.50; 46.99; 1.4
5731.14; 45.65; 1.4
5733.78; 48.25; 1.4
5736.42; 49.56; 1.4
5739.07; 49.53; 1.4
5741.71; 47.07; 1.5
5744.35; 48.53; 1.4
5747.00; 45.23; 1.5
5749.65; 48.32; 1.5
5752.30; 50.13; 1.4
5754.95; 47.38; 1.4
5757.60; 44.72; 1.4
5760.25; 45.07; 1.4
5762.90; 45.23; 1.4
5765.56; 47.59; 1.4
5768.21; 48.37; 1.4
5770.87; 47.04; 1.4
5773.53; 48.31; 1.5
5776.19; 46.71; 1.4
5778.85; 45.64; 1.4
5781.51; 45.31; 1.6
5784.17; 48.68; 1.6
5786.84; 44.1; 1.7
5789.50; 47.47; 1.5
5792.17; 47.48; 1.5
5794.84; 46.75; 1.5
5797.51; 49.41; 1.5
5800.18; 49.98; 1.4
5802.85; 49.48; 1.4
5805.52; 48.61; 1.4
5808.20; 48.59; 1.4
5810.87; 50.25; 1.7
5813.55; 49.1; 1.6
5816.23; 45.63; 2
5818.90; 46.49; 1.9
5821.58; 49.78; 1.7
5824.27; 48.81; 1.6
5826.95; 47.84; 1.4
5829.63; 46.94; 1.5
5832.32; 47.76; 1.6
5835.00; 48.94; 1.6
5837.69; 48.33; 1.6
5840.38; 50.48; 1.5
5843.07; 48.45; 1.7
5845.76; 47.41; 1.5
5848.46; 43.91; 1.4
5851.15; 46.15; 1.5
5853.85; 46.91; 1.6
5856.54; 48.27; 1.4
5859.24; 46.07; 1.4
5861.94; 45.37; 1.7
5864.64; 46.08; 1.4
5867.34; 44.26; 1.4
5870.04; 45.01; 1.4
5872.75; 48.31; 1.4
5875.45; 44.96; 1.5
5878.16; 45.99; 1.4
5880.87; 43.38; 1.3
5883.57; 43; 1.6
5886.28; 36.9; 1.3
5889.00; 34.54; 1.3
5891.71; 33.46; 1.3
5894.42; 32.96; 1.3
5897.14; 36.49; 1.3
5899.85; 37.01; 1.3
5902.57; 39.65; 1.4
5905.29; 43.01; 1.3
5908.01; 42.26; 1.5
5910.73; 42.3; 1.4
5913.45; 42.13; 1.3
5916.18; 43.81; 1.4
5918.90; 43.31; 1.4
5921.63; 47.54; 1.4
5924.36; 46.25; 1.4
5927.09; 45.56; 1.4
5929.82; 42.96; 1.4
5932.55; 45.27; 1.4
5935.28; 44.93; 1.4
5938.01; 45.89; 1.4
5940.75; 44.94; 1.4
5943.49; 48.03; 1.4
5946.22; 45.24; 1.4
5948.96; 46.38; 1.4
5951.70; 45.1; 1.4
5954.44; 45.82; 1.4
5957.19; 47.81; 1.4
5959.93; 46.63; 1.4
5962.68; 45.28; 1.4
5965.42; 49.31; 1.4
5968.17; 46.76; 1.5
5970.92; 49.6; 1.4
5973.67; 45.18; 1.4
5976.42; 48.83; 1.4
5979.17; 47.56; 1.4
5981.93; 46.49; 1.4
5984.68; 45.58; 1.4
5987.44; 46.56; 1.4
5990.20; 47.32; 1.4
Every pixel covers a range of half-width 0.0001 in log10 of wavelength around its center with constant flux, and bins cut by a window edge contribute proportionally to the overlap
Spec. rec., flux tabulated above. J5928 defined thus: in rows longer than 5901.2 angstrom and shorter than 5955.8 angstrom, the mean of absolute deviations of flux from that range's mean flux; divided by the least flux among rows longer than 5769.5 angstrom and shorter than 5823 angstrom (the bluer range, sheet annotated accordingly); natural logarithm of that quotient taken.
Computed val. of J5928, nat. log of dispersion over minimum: -3.3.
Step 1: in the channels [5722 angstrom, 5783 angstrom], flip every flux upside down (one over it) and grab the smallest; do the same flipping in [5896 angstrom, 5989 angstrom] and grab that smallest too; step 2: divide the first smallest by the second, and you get 0.99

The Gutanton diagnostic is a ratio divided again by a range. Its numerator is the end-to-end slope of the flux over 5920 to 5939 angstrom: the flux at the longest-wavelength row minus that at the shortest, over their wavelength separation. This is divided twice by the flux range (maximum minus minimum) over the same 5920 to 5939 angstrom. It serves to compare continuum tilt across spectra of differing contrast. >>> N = -0.005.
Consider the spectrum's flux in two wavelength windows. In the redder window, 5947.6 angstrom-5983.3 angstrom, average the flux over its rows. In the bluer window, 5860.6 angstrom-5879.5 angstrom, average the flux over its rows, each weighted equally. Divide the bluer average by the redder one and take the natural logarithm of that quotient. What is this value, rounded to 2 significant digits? -0.027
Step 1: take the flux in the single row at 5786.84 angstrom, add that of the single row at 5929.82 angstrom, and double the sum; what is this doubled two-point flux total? 174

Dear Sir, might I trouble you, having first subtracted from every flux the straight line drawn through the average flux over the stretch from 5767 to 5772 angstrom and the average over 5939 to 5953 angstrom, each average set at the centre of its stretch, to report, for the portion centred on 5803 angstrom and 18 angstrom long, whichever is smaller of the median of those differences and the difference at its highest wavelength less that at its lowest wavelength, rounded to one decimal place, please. 2.0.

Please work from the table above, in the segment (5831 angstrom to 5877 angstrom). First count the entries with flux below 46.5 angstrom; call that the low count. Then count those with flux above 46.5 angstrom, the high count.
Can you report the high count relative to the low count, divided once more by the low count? 0.14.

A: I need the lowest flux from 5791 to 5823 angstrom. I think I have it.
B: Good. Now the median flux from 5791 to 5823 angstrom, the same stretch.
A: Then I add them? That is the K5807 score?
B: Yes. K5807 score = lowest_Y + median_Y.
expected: 94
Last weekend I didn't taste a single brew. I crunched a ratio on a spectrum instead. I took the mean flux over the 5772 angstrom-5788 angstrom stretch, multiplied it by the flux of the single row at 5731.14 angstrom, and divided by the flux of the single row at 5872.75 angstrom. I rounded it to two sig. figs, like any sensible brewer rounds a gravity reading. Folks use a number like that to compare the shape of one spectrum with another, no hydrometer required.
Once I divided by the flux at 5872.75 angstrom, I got 44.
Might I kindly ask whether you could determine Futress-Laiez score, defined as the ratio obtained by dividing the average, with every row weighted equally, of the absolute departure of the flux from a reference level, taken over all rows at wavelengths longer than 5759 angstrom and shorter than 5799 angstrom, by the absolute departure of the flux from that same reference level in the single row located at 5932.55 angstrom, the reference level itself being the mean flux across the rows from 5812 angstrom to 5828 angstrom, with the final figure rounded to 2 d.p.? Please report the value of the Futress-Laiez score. 0.55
